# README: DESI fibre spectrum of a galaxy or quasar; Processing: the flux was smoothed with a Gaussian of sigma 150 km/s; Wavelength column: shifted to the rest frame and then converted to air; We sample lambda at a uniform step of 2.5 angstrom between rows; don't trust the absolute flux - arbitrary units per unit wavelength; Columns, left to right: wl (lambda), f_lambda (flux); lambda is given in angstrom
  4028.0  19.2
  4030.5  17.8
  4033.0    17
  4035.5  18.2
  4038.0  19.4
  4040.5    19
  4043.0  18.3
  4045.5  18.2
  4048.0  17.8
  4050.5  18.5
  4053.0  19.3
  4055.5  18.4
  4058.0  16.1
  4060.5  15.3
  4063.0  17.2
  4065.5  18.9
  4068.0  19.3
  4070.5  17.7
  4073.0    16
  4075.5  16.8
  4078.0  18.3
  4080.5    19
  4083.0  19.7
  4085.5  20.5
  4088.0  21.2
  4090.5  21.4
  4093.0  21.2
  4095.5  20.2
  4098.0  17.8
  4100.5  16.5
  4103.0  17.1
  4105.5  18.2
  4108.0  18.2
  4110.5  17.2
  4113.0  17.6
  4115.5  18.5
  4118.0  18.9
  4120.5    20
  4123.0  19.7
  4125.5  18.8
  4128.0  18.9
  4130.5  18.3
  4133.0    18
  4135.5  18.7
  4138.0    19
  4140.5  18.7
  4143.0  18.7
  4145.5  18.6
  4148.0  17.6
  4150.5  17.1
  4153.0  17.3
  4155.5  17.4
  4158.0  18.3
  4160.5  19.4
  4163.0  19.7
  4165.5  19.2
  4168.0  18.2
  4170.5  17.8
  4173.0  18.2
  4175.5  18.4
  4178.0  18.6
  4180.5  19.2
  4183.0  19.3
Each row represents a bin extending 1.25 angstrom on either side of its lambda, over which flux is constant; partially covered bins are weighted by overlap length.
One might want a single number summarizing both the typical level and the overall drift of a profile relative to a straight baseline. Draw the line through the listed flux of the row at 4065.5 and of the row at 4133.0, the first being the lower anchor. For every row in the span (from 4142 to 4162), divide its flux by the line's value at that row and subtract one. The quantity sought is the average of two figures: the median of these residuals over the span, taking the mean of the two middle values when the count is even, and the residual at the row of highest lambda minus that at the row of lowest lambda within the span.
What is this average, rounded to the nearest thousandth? 0.033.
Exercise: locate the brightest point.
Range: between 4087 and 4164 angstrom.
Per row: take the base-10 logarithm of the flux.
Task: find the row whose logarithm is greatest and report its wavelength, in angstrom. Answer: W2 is 4090.5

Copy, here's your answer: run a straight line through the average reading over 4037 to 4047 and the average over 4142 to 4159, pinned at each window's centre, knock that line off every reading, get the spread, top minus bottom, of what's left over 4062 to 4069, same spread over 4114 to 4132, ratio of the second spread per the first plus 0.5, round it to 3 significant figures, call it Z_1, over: 1.26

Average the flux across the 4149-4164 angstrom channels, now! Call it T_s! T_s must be 18.2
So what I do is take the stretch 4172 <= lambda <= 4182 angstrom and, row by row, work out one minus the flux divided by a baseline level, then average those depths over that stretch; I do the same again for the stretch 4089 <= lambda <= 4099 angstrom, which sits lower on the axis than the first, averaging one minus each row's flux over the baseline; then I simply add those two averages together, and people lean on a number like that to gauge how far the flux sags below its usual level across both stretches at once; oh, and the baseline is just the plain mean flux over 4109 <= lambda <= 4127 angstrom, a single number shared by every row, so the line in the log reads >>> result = -0.08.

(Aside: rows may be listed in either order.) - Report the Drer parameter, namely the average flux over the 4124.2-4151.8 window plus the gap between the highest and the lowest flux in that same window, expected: 20.3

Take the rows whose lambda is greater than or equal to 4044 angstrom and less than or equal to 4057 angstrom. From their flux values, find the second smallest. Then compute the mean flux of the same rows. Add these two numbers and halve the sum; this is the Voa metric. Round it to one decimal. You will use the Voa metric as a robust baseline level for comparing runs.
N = 18.3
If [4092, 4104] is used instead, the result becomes 17.8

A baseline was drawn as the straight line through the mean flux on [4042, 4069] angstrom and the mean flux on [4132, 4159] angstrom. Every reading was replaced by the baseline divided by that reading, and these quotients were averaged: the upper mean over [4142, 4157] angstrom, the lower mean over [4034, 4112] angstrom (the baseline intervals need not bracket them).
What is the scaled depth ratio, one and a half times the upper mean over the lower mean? 1.56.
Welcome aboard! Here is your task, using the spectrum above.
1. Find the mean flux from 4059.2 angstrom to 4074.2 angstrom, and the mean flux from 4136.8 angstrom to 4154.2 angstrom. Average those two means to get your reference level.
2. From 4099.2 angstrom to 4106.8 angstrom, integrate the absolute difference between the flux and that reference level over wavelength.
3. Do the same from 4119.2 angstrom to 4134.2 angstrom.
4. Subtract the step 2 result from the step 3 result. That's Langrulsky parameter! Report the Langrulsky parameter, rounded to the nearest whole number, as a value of 12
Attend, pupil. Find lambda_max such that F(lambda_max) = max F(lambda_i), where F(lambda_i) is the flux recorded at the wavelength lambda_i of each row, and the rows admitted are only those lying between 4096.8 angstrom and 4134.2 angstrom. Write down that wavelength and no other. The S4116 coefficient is 4120.5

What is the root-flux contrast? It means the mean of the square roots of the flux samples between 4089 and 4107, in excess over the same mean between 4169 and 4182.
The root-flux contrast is 0.05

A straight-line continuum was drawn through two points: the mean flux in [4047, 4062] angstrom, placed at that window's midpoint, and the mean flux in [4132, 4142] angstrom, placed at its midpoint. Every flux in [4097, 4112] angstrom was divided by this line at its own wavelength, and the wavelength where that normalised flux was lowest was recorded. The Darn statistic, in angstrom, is 4100.5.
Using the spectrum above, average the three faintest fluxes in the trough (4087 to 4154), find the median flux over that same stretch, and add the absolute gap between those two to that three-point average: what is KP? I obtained 18.6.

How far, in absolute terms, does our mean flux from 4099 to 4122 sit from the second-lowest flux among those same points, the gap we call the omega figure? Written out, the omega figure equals 0.9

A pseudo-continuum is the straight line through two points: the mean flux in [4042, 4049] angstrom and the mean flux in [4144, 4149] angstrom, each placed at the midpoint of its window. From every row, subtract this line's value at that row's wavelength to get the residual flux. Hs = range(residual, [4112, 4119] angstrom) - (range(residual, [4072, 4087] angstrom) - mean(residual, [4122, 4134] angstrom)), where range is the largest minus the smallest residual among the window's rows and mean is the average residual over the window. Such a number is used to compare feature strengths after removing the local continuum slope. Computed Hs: -2.6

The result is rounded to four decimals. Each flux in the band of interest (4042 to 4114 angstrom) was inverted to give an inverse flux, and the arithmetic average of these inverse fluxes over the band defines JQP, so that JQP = 0.0549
